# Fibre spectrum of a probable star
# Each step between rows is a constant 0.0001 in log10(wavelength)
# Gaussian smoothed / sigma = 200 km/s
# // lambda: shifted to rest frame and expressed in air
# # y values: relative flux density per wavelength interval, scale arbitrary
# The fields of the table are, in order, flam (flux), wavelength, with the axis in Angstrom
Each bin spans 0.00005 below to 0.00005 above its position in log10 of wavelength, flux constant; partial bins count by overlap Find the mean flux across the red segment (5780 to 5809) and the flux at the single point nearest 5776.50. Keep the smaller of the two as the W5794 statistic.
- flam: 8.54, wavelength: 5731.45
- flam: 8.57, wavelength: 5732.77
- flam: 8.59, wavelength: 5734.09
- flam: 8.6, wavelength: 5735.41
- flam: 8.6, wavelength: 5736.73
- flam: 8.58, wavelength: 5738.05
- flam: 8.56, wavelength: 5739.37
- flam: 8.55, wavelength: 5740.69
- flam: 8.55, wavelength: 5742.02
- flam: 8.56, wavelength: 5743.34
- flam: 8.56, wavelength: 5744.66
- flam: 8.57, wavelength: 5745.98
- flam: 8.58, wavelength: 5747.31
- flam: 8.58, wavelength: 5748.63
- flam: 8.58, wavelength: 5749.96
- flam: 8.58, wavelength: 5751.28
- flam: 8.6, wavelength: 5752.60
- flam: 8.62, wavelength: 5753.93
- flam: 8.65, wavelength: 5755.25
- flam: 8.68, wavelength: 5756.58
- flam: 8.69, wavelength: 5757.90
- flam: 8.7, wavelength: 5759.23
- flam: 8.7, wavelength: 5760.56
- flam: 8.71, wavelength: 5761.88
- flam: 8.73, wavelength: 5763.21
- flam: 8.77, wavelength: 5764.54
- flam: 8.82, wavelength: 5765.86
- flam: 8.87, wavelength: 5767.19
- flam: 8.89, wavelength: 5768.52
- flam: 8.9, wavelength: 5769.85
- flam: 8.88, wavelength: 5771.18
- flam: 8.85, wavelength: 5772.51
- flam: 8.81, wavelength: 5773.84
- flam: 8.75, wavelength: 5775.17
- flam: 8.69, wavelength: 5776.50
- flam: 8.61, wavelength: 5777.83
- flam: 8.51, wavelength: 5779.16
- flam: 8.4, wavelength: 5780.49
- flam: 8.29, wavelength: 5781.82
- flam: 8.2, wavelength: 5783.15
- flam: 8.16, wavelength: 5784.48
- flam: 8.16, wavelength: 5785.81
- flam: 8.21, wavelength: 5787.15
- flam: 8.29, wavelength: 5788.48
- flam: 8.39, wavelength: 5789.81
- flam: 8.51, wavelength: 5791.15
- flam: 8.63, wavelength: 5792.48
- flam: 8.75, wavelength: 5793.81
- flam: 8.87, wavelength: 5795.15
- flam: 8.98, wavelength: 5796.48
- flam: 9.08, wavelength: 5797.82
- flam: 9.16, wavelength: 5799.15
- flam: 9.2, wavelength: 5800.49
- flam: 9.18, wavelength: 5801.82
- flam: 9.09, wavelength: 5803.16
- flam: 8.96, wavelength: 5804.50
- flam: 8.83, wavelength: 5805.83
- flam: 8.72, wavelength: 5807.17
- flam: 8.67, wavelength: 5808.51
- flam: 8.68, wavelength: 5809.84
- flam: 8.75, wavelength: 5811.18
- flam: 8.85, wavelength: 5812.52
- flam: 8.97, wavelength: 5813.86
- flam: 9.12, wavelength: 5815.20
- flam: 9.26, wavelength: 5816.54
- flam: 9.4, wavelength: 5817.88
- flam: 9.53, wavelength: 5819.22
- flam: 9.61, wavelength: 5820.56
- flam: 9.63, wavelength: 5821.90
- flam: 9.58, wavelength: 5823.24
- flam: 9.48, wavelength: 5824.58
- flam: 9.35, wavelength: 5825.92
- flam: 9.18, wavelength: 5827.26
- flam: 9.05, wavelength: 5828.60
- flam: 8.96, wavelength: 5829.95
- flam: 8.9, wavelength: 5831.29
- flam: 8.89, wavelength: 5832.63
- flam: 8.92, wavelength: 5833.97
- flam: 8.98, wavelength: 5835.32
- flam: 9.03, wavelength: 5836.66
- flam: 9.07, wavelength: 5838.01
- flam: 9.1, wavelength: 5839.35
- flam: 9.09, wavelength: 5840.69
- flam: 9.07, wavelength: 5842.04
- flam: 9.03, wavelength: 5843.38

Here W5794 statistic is 8.67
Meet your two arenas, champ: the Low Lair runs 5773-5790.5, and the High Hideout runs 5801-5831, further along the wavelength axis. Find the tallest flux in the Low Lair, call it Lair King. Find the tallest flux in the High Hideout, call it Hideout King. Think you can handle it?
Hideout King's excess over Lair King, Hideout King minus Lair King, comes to 0.82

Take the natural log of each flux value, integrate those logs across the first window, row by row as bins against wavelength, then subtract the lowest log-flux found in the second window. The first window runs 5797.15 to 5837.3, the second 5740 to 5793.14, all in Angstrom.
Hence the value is 87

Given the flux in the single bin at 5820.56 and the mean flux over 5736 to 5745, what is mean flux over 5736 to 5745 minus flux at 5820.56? -1.0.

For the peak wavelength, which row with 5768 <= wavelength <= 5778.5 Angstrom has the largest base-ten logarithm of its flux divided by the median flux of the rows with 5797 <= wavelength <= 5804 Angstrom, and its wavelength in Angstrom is 5769.85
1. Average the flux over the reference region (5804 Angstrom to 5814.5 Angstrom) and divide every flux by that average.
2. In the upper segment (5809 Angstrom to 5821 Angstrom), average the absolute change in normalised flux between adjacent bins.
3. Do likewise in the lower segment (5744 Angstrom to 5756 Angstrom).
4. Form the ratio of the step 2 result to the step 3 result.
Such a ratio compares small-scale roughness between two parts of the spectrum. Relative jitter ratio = 10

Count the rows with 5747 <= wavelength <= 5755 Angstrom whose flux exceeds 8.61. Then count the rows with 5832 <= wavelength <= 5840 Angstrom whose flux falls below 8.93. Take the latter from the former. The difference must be -1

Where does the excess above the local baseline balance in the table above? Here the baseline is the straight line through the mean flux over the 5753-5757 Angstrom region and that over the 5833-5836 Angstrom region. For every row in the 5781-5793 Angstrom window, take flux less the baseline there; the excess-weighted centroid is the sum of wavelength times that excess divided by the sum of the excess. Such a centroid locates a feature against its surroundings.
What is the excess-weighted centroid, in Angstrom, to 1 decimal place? 5786.3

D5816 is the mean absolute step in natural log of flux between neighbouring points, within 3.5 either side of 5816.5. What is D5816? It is 0.015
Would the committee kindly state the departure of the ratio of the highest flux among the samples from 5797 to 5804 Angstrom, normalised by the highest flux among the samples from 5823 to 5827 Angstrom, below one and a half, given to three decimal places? 0.540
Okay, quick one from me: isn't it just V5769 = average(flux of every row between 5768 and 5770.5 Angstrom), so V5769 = 8.9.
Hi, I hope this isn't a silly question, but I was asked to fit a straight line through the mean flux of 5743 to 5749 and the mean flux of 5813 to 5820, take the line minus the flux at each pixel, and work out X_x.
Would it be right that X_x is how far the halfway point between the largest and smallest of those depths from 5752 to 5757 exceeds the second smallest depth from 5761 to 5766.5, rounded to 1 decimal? 0.0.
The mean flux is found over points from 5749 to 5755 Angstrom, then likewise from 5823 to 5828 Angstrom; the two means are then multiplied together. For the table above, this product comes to 81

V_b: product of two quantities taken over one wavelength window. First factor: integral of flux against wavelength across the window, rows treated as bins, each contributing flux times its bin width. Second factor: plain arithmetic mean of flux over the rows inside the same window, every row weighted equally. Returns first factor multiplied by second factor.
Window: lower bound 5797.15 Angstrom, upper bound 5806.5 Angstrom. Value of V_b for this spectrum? 770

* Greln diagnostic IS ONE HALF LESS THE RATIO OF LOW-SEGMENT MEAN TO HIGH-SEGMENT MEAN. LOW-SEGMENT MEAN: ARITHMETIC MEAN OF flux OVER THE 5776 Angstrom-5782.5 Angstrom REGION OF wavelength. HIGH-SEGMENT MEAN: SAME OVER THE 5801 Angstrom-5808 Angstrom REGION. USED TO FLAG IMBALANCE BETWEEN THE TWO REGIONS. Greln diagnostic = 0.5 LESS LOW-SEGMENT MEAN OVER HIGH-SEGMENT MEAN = -0.449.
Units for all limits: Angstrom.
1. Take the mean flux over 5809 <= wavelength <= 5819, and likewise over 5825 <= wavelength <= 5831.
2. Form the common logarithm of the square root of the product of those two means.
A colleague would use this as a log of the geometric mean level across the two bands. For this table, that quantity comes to 0.96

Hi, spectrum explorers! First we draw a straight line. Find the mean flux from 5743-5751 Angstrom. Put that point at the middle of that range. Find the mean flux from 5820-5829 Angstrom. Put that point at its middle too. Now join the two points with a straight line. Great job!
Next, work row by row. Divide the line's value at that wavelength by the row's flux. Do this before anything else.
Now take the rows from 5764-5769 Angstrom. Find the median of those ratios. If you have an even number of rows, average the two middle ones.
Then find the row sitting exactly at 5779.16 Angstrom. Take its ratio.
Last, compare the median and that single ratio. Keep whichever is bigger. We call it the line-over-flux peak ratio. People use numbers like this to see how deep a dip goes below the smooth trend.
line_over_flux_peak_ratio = 1.05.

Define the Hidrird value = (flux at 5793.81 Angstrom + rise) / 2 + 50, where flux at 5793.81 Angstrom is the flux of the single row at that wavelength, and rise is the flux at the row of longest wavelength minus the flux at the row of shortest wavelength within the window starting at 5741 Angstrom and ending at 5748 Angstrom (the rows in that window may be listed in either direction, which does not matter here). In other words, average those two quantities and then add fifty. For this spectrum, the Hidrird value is 54.4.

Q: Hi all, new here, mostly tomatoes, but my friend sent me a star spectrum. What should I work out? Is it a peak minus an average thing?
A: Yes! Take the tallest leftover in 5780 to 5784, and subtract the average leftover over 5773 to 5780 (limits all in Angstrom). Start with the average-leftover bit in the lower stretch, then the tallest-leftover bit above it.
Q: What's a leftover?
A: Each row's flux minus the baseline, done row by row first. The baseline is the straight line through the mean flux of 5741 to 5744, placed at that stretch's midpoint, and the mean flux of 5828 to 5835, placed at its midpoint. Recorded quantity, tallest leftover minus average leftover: -0.3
